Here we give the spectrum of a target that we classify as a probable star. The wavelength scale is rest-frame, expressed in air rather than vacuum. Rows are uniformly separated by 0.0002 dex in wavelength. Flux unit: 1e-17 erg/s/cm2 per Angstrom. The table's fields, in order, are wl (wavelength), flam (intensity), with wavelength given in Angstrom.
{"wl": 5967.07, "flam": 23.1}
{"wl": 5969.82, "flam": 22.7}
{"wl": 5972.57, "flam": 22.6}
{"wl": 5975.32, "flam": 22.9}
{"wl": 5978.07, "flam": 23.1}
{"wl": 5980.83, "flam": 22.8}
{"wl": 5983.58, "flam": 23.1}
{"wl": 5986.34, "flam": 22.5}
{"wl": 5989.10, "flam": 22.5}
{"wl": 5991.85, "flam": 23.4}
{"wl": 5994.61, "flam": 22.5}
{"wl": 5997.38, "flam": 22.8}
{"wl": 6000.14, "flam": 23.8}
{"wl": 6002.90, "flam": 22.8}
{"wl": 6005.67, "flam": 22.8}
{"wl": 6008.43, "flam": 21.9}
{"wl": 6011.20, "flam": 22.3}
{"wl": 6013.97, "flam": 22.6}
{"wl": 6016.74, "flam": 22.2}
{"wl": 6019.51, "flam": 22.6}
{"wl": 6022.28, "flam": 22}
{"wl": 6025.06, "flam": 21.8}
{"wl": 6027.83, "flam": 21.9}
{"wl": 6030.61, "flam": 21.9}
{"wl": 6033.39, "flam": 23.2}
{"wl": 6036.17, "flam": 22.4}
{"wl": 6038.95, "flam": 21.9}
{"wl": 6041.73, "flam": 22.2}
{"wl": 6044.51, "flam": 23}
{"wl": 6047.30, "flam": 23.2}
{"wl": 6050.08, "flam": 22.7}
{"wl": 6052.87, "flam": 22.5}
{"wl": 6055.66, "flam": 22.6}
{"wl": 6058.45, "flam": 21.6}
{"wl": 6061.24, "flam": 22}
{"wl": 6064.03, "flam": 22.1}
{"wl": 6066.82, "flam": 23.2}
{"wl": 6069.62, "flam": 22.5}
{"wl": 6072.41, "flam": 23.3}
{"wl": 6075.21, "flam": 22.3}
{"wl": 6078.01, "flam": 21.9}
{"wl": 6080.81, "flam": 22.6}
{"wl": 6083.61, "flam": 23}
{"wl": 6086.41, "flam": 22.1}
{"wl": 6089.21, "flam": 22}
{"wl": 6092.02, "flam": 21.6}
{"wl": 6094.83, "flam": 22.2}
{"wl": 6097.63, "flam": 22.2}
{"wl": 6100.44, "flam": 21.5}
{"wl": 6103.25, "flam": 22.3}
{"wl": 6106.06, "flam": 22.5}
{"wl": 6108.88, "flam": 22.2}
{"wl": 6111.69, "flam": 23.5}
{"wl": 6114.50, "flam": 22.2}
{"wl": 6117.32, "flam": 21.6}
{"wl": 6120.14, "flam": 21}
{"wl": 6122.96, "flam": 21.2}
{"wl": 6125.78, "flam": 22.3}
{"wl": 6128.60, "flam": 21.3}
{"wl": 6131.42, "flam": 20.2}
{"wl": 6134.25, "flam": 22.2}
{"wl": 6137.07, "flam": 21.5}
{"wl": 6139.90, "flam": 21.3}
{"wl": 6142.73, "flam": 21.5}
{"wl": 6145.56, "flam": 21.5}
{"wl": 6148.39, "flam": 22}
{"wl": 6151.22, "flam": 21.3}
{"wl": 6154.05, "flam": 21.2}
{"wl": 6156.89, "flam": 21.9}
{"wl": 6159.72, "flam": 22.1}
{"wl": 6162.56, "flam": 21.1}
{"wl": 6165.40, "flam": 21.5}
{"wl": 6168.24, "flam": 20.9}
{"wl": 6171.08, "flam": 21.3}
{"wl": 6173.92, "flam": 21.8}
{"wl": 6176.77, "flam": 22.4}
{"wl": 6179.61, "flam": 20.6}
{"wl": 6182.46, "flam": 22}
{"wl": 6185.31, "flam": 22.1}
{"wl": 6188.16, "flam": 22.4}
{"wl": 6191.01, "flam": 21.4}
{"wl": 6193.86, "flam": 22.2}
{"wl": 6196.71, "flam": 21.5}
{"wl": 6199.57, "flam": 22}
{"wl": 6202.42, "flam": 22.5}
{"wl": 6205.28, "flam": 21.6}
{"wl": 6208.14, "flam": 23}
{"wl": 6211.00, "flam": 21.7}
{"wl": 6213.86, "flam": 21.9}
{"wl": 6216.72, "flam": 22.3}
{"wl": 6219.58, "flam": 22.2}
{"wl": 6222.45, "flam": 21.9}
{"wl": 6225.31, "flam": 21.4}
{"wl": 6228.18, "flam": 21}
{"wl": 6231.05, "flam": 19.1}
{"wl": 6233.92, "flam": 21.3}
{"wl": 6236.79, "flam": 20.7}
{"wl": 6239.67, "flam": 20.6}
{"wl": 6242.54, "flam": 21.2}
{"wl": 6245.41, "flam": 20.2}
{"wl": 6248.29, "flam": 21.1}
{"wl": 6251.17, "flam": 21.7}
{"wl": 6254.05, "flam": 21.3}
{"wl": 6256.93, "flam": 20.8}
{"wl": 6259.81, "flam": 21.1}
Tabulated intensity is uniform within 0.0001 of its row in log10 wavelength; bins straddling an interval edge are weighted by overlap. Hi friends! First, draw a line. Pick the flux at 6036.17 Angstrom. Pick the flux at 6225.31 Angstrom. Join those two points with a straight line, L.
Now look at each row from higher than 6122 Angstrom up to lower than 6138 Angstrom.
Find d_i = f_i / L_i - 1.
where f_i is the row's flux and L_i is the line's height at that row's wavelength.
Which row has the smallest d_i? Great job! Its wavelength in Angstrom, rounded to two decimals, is 6131.42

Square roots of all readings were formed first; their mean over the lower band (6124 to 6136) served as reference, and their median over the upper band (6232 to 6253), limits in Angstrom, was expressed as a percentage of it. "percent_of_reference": 99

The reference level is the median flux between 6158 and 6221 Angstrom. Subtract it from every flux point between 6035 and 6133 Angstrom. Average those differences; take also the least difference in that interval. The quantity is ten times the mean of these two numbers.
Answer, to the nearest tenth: -7.5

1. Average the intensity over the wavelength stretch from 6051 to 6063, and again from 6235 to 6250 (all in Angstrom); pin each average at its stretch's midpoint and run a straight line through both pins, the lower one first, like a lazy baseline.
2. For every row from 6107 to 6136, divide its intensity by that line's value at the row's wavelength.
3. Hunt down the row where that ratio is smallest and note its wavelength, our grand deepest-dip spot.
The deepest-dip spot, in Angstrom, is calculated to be 6131.42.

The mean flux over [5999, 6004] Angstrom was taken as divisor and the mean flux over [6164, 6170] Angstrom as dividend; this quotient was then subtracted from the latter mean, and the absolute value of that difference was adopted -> 20.3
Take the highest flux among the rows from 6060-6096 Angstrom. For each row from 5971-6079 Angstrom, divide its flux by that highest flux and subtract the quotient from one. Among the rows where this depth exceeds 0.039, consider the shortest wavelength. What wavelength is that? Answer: 6008.43 Angstrom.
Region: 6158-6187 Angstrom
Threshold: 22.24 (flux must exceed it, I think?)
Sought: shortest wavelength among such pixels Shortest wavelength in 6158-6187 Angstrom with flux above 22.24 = 6176.77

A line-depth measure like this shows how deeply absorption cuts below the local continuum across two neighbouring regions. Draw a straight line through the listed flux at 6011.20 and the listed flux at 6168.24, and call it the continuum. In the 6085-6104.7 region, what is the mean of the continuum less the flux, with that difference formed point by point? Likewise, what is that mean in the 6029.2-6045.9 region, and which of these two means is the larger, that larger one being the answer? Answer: -0.37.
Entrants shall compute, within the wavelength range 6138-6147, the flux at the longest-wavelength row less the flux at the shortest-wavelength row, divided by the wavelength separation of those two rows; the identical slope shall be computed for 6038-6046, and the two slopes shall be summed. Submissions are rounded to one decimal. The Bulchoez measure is 0.2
